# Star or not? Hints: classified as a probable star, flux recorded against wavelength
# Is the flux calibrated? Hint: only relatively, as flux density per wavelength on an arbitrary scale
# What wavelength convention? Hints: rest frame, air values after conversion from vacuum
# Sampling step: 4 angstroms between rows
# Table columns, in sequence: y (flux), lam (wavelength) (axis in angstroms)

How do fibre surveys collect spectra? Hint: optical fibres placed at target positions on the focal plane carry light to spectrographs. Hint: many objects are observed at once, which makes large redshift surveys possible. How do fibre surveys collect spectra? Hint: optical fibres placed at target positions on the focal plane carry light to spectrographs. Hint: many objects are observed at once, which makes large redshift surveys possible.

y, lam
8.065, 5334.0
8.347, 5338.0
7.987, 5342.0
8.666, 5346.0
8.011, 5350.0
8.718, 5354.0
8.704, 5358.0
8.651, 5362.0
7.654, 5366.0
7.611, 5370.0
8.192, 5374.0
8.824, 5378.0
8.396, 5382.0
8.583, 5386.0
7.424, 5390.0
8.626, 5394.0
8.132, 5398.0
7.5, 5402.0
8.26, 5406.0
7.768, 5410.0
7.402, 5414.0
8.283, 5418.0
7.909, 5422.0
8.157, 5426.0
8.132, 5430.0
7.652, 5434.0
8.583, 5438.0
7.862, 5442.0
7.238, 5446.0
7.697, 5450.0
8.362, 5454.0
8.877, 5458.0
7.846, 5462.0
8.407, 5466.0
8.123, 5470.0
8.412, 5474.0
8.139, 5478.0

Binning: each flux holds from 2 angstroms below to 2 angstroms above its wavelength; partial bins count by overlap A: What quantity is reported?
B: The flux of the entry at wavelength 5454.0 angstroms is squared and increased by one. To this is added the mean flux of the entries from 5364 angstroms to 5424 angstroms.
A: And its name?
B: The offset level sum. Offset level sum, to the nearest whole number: 79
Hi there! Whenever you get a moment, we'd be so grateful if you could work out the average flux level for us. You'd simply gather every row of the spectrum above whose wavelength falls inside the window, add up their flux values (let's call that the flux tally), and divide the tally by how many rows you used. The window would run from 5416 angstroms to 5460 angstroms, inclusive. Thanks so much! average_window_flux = 8.07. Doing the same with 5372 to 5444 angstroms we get 8.09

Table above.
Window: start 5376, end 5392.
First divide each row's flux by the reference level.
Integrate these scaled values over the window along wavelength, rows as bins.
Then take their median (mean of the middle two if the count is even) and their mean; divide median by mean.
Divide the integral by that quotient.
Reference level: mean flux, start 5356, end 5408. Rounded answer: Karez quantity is 15.9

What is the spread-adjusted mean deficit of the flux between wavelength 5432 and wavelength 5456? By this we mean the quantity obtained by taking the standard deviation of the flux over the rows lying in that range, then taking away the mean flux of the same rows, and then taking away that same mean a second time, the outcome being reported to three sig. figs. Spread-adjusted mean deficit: -15.3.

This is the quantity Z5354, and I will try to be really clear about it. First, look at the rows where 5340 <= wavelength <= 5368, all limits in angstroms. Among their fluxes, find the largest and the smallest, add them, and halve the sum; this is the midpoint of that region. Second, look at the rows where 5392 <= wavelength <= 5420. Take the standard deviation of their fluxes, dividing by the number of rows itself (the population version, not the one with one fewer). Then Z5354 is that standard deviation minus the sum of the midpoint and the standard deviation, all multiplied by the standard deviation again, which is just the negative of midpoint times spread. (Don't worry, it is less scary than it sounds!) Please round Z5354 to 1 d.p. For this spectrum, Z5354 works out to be -3.4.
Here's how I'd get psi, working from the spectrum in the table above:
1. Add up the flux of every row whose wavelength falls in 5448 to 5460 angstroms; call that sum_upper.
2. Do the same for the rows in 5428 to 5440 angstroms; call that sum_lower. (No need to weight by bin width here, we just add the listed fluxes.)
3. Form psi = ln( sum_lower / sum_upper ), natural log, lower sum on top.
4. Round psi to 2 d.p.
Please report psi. -0.02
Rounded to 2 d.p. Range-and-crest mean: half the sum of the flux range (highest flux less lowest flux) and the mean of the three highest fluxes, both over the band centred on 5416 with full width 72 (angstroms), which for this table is 4.99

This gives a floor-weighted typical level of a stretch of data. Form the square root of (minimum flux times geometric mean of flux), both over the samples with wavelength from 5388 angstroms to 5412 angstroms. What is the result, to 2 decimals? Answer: 7.68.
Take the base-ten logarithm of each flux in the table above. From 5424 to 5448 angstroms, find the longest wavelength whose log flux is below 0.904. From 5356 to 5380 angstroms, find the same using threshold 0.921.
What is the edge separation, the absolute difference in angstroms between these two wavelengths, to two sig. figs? 72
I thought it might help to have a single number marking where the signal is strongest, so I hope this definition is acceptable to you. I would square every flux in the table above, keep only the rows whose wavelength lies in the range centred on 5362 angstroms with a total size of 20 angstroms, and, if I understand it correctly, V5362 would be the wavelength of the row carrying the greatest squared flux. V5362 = 5354.0 angstroms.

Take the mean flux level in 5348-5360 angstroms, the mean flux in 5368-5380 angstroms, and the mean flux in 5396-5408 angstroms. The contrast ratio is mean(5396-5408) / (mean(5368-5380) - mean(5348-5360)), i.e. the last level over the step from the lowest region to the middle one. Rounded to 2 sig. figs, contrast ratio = -30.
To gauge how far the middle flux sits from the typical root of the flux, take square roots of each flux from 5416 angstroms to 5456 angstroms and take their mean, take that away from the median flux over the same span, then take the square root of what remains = 2.28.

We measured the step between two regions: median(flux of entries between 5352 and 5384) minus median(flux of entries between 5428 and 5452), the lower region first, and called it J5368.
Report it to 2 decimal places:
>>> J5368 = 0.74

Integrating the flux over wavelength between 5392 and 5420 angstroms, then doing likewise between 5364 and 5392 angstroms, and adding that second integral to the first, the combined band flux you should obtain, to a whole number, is 451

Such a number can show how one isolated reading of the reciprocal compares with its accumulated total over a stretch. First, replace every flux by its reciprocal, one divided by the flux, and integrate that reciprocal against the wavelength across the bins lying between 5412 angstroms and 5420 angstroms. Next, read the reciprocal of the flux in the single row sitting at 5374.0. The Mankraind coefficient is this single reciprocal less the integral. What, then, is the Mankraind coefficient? -0.90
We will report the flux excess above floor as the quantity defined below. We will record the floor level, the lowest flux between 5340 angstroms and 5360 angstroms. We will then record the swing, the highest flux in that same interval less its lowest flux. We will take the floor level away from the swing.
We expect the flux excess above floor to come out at -7.3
